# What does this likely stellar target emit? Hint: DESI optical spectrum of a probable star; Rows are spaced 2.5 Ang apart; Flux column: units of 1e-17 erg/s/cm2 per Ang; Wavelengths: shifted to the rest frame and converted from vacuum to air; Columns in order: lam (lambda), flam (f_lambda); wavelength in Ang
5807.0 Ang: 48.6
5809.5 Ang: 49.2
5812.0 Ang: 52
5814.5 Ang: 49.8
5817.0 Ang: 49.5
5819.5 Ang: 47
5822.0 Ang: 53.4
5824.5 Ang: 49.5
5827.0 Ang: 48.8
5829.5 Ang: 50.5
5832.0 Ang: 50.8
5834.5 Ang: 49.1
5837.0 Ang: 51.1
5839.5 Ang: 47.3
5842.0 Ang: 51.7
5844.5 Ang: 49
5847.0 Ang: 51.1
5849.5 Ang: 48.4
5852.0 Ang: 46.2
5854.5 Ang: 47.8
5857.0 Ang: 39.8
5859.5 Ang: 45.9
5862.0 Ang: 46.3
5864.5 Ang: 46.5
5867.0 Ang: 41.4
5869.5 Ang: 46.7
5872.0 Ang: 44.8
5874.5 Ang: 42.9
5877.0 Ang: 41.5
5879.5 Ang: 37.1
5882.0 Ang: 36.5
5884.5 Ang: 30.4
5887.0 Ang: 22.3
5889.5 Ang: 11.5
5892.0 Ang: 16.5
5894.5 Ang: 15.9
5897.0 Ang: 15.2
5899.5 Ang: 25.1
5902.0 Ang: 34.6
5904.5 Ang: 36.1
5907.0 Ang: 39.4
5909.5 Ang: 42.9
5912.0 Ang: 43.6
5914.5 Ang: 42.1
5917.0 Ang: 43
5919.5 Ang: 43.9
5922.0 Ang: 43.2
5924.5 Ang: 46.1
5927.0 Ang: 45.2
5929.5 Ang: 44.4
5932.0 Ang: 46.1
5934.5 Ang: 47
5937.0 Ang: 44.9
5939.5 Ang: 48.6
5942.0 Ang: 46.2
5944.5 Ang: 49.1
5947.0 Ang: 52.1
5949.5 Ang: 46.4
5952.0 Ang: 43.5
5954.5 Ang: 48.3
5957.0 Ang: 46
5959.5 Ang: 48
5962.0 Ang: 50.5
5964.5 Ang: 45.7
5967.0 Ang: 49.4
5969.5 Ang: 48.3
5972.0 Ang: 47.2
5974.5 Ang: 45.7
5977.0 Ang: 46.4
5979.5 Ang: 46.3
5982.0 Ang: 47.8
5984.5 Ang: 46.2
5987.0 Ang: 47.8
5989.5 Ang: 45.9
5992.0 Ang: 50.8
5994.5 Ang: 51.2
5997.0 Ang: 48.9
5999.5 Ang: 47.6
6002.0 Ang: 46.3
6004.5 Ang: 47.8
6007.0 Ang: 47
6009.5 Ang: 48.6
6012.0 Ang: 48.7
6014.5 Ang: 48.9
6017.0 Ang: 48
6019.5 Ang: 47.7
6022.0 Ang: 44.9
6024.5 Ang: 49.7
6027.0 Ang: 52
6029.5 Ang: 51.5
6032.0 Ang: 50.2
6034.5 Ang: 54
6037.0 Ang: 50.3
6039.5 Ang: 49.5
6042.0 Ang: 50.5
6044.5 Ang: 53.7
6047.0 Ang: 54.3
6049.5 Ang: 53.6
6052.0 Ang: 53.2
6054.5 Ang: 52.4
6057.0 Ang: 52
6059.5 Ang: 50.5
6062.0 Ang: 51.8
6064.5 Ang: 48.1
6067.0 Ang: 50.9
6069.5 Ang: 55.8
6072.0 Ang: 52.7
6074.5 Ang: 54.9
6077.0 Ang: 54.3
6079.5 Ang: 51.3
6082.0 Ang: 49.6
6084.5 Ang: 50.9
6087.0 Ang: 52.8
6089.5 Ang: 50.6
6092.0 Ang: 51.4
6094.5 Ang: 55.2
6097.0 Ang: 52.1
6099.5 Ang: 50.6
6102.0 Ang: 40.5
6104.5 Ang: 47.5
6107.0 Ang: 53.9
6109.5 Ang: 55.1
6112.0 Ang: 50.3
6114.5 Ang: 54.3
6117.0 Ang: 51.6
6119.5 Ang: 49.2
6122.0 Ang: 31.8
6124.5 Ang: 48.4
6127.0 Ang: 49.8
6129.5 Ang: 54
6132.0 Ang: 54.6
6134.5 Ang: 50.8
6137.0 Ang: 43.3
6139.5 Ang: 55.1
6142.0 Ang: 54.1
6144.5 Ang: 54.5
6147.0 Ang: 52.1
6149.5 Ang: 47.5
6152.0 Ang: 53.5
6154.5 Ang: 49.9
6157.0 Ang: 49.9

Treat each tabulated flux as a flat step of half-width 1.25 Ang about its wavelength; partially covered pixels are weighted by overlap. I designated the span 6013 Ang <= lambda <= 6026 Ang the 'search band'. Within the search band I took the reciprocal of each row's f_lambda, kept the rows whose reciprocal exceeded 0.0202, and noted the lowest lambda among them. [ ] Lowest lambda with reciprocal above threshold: 6014.5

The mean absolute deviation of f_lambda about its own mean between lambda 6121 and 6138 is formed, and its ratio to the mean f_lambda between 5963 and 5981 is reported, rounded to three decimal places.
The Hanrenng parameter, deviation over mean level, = 0.121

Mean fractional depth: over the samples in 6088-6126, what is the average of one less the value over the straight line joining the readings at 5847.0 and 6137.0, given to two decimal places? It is -0.12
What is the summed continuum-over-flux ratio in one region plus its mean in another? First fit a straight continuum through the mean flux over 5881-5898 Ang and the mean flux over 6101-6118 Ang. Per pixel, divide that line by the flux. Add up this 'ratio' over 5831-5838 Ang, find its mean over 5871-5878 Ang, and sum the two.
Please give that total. 1.3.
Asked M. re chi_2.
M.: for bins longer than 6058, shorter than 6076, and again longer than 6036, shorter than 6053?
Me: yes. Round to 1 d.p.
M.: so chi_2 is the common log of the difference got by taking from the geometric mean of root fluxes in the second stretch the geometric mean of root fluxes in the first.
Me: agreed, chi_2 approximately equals -2.2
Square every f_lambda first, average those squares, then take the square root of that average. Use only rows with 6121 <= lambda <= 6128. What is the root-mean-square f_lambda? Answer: 44.1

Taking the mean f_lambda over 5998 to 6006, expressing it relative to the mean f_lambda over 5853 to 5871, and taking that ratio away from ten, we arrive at 8.95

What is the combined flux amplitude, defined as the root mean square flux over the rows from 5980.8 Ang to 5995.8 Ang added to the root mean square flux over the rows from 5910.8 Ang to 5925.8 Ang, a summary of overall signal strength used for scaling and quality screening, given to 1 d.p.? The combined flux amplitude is 92.0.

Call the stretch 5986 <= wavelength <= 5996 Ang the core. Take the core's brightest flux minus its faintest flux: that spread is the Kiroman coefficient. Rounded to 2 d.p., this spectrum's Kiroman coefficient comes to 5.30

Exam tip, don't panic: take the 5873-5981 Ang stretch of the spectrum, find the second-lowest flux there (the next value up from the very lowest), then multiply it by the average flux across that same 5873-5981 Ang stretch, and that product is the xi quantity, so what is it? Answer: 617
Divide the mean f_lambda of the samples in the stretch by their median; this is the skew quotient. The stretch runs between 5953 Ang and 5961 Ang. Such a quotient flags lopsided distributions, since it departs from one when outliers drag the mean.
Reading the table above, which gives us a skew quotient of 0.988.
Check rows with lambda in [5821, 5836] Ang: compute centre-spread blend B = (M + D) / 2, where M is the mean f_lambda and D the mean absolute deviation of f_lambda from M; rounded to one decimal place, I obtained 25.8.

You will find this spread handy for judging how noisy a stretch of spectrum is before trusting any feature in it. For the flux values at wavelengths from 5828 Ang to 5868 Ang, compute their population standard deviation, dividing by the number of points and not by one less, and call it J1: 3.3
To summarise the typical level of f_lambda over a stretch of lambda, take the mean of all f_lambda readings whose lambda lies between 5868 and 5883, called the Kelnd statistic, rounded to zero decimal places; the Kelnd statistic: 42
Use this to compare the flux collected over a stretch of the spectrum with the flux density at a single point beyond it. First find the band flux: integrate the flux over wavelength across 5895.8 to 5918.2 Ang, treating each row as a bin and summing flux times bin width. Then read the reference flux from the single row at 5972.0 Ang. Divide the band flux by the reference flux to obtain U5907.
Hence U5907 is 17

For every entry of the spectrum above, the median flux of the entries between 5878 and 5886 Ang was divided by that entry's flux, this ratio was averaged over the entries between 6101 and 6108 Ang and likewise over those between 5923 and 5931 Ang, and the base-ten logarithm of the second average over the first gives 0.01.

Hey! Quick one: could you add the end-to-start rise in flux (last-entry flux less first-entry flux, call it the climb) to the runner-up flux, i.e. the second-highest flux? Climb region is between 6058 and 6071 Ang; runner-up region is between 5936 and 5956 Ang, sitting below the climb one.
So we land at 54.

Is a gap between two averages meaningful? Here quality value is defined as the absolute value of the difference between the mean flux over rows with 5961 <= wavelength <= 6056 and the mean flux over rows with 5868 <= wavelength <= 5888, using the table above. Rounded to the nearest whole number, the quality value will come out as 11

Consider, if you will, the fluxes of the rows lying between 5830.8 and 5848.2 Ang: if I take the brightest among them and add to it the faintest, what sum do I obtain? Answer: 99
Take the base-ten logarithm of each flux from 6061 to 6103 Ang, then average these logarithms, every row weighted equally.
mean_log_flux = 1.71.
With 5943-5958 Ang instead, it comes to 1.68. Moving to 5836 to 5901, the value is 1.55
